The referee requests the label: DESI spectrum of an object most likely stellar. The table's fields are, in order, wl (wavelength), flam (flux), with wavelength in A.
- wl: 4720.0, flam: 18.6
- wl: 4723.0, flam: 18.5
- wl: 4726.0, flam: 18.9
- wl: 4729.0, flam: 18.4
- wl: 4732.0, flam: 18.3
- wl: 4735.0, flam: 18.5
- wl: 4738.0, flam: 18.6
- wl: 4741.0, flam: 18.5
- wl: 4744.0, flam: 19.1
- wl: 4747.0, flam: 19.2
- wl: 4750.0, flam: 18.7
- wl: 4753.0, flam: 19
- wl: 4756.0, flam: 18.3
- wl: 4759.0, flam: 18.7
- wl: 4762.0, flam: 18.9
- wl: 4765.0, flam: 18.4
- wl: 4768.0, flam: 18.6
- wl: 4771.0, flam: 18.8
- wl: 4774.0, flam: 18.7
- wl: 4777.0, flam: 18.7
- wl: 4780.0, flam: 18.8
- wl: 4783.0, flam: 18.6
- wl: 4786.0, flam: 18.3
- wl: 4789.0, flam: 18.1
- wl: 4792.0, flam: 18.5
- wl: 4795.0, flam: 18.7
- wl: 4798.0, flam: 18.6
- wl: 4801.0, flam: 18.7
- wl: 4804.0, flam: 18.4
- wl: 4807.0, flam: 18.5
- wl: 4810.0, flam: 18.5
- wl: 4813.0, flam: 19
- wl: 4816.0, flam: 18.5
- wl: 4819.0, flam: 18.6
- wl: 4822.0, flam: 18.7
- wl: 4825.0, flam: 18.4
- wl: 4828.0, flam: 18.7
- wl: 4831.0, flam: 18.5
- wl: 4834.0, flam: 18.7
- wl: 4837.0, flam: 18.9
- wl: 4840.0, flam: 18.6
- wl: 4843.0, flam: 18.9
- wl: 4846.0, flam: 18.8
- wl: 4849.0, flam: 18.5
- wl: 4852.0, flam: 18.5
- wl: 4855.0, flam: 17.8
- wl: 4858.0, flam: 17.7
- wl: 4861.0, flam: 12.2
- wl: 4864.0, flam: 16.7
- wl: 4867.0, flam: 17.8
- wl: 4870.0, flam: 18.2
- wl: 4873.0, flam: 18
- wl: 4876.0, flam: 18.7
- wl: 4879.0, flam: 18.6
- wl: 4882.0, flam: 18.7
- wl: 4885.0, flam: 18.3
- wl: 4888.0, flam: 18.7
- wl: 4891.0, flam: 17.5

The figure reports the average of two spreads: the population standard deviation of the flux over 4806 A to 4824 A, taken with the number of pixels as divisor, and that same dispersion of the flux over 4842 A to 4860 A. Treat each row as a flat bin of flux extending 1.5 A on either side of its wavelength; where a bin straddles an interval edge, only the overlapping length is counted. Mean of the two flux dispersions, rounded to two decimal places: 0.32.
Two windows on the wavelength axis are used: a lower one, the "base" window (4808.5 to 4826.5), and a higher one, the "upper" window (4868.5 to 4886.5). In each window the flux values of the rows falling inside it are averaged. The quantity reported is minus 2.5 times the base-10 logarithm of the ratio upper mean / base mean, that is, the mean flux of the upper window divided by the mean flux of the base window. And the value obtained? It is 0.012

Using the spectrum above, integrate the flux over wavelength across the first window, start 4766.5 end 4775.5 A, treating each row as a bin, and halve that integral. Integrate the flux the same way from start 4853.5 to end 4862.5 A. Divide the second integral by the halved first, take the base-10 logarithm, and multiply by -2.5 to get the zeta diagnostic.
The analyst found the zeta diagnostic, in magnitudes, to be -0.576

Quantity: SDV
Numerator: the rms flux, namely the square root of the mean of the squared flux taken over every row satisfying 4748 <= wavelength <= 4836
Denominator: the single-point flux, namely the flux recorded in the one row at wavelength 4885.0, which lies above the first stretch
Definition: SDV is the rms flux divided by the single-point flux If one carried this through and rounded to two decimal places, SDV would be 1.02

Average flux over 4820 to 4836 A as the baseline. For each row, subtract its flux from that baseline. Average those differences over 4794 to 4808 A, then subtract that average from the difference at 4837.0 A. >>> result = -0.32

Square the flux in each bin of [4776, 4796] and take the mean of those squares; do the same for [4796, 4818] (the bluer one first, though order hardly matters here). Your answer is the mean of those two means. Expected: 345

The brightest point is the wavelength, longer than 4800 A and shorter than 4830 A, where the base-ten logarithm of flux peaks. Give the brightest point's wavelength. 4813.0 A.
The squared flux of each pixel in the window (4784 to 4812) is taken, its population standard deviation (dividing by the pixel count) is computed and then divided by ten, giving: 0.7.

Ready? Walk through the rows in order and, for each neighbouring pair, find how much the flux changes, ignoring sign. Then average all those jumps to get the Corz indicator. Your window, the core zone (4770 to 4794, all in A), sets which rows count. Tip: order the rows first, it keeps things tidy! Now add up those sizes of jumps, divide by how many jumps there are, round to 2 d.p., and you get 0.19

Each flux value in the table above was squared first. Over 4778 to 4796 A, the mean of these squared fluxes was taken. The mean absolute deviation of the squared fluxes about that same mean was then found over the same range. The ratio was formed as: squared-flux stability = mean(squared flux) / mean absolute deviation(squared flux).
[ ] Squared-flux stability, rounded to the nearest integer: 46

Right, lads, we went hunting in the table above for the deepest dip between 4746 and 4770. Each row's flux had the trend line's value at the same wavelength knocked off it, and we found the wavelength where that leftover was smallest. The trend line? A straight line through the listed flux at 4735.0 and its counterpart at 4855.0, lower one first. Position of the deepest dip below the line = 4756.0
